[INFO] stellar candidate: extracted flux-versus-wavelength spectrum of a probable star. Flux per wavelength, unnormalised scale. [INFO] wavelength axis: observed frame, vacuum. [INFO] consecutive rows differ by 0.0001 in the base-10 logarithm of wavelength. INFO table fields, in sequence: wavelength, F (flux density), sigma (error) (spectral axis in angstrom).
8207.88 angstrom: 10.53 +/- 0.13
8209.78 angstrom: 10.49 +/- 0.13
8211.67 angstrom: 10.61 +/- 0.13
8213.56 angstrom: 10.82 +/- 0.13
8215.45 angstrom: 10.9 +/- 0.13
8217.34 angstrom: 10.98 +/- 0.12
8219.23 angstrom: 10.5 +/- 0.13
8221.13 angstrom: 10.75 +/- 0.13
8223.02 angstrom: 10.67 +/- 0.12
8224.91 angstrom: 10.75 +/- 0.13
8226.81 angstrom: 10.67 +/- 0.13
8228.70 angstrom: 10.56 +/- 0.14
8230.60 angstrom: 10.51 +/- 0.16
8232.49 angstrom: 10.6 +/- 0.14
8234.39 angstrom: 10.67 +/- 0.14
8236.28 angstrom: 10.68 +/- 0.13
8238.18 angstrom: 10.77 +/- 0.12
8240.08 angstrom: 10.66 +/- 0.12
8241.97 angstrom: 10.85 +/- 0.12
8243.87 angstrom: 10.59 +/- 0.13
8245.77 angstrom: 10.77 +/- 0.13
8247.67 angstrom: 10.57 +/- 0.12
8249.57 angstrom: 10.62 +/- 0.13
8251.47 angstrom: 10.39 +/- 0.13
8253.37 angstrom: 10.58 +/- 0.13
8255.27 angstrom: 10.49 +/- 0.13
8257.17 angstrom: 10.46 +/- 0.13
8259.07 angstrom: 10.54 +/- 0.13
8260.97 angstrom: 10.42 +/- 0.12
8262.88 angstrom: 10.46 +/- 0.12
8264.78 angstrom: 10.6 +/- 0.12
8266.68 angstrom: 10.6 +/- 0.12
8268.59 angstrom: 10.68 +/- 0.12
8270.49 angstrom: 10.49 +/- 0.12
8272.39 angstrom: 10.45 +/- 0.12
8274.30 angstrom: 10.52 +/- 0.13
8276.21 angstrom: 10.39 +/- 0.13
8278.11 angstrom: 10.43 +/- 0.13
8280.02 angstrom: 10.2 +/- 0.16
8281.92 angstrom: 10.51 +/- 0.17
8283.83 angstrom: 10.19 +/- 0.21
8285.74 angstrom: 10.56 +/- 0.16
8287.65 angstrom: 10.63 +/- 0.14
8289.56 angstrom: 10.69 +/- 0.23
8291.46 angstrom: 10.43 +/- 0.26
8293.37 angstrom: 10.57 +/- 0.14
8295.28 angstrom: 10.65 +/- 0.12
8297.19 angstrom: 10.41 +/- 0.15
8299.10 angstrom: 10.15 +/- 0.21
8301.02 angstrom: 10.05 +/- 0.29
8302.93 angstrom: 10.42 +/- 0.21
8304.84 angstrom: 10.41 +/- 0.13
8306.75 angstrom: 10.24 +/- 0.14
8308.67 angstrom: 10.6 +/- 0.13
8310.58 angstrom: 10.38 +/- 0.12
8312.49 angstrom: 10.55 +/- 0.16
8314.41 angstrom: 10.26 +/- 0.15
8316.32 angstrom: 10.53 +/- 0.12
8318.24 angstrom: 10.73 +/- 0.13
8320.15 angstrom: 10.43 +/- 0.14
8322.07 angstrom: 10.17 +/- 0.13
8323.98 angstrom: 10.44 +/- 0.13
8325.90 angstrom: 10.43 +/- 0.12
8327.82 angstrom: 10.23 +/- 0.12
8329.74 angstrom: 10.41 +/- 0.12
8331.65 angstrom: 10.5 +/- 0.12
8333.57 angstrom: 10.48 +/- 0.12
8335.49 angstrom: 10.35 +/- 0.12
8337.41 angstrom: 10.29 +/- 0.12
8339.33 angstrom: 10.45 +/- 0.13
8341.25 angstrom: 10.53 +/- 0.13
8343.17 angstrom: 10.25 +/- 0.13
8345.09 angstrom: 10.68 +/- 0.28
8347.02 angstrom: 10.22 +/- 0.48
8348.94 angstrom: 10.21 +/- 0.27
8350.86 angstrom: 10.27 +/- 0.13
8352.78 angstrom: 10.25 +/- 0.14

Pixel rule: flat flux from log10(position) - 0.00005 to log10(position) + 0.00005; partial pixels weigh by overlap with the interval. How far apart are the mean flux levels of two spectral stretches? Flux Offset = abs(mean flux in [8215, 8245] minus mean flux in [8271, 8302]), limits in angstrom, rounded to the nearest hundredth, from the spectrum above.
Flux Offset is 0.27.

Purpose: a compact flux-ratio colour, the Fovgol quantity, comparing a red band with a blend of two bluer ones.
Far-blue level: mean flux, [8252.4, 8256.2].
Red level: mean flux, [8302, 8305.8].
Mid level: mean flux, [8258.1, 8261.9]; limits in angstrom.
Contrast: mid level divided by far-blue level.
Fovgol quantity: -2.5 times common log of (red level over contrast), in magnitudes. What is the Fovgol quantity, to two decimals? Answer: -2.55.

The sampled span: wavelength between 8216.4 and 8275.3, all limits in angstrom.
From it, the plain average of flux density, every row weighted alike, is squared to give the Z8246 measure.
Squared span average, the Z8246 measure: 112.5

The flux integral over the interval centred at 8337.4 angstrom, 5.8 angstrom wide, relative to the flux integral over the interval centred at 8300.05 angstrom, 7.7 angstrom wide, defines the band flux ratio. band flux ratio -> 0.8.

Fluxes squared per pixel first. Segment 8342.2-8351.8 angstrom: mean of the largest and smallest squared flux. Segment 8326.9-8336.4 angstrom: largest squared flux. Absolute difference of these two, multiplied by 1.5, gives 1.6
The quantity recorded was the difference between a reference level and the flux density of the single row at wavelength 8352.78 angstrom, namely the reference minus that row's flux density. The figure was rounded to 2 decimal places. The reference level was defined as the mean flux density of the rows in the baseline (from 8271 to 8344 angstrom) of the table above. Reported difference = 0.17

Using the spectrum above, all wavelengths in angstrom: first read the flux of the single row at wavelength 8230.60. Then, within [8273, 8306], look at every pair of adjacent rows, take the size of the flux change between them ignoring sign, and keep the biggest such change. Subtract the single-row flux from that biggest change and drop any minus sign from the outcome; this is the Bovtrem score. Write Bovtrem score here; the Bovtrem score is 10.1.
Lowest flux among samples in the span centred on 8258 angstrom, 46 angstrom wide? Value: 10.2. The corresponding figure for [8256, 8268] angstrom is 10.42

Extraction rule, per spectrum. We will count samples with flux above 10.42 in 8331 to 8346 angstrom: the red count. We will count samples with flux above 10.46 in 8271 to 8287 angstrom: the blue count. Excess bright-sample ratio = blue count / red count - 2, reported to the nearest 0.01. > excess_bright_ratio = -1.40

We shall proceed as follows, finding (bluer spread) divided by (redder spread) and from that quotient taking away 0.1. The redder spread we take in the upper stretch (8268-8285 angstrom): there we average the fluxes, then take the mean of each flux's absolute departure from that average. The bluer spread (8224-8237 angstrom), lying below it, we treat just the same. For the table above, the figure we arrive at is 0.5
